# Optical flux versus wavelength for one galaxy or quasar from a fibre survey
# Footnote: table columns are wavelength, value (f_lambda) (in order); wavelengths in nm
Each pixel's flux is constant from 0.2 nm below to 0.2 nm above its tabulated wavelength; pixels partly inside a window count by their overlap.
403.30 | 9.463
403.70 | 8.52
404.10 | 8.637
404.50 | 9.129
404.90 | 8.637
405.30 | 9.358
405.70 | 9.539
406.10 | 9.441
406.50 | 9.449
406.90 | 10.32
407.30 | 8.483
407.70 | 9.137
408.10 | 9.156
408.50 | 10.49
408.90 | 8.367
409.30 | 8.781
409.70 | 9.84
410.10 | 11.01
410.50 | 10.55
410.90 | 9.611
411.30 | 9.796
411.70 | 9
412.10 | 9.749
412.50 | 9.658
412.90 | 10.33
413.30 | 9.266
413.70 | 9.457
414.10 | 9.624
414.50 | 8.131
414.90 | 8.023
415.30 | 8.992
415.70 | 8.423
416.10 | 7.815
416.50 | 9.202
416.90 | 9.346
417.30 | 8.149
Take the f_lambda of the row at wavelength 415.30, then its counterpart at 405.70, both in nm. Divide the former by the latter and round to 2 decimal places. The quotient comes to 0.94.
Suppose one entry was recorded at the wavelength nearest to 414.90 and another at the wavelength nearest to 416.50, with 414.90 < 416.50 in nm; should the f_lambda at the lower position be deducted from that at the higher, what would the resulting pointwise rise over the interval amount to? 1.2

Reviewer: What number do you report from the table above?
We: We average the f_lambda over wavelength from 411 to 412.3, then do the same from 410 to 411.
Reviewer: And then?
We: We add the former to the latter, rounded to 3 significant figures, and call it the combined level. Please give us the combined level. 19.9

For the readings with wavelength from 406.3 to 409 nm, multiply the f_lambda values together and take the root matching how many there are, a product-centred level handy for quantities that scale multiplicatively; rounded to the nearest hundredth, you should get 9.31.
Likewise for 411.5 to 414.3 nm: 9.58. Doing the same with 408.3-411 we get 9.76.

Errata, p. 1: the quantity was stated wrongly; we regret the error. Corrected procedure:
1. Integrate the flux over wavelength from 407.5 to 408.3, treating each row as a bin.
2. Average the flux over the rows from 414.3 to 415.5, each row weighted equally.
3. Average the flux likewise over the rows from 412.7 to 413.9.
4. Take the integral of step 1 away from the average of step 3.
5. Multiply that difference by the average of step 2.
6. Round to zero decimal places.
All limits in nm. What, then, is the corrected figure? 20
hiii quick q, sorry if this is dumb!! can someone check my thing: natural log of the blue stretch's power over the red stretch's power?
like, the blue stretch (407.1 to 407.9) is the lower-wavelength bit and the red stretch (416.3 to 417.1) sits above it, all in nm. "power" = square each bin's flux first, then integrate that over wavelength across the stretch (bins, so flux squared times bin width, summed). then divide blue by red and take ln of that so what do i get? -0.10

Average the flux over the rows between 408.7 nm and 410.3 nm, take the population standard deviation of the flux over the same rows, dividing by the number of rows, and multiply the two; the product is 9.7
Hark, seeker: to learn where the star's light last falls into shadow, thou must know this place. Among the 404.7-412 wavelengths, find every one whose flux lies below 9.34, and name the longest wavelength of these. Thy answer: 411.70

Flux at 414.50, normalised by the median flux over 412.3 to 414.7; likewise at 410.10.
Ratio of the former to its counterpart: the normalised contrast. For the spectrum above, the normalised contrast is 0.74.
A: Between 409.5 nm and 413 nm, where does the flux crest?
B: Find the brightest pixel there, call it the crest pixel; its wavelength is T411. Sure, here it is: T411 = 410.10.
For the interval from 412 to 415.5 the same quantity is 412.90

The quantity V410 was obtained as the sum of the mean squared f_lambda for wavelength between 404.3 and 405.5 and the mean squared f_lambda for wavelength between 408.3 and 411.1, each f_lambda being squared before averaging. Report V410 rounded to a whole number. 179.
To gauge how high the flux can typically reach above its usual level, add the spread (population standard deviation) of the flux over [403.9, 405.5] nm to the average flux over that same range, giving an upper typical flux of 9.25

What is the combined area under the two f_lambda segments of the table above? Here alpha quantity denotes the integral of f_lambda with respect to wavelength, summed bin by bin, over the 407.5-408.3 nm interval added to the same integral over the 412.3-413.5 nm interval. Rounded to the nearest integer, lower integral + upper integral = 19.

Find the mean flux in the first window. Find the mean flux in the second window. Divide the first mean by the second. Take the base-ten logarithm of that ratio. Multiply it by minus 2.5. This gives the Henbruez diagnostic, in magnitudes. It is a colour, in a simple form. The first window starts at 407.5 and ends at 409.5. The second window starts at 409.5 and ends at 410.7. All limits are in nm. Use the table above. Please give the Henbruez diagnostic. 0.14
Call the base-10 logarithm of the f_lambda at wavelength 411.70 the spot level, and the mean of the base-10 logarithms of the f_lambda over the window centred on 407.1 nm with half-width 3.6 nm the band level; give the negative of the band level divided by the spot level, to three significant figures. -1.02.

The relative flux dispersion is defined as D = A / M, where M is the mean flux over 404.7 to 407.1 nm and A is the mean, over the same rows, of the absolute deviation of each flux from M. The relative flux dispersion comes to 0.033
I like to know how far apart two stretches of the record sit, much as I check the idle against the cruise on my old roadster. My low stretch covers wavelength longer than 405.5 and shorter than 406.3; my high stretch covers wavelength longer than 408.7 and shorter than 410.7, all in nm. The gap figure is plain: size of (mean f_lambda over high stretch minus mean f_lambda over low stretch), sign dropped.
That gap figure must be 0.22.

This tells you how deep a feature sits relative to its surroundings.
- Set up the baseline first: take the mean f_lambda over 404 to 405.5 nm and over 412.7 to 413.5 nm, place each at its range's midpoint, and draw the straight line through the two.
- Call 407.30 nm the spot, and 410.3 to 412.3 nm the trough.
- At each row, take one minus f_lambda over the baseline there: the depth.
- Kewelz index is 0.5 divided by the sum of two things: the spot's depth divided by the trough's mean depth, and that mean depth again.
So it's -0.1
